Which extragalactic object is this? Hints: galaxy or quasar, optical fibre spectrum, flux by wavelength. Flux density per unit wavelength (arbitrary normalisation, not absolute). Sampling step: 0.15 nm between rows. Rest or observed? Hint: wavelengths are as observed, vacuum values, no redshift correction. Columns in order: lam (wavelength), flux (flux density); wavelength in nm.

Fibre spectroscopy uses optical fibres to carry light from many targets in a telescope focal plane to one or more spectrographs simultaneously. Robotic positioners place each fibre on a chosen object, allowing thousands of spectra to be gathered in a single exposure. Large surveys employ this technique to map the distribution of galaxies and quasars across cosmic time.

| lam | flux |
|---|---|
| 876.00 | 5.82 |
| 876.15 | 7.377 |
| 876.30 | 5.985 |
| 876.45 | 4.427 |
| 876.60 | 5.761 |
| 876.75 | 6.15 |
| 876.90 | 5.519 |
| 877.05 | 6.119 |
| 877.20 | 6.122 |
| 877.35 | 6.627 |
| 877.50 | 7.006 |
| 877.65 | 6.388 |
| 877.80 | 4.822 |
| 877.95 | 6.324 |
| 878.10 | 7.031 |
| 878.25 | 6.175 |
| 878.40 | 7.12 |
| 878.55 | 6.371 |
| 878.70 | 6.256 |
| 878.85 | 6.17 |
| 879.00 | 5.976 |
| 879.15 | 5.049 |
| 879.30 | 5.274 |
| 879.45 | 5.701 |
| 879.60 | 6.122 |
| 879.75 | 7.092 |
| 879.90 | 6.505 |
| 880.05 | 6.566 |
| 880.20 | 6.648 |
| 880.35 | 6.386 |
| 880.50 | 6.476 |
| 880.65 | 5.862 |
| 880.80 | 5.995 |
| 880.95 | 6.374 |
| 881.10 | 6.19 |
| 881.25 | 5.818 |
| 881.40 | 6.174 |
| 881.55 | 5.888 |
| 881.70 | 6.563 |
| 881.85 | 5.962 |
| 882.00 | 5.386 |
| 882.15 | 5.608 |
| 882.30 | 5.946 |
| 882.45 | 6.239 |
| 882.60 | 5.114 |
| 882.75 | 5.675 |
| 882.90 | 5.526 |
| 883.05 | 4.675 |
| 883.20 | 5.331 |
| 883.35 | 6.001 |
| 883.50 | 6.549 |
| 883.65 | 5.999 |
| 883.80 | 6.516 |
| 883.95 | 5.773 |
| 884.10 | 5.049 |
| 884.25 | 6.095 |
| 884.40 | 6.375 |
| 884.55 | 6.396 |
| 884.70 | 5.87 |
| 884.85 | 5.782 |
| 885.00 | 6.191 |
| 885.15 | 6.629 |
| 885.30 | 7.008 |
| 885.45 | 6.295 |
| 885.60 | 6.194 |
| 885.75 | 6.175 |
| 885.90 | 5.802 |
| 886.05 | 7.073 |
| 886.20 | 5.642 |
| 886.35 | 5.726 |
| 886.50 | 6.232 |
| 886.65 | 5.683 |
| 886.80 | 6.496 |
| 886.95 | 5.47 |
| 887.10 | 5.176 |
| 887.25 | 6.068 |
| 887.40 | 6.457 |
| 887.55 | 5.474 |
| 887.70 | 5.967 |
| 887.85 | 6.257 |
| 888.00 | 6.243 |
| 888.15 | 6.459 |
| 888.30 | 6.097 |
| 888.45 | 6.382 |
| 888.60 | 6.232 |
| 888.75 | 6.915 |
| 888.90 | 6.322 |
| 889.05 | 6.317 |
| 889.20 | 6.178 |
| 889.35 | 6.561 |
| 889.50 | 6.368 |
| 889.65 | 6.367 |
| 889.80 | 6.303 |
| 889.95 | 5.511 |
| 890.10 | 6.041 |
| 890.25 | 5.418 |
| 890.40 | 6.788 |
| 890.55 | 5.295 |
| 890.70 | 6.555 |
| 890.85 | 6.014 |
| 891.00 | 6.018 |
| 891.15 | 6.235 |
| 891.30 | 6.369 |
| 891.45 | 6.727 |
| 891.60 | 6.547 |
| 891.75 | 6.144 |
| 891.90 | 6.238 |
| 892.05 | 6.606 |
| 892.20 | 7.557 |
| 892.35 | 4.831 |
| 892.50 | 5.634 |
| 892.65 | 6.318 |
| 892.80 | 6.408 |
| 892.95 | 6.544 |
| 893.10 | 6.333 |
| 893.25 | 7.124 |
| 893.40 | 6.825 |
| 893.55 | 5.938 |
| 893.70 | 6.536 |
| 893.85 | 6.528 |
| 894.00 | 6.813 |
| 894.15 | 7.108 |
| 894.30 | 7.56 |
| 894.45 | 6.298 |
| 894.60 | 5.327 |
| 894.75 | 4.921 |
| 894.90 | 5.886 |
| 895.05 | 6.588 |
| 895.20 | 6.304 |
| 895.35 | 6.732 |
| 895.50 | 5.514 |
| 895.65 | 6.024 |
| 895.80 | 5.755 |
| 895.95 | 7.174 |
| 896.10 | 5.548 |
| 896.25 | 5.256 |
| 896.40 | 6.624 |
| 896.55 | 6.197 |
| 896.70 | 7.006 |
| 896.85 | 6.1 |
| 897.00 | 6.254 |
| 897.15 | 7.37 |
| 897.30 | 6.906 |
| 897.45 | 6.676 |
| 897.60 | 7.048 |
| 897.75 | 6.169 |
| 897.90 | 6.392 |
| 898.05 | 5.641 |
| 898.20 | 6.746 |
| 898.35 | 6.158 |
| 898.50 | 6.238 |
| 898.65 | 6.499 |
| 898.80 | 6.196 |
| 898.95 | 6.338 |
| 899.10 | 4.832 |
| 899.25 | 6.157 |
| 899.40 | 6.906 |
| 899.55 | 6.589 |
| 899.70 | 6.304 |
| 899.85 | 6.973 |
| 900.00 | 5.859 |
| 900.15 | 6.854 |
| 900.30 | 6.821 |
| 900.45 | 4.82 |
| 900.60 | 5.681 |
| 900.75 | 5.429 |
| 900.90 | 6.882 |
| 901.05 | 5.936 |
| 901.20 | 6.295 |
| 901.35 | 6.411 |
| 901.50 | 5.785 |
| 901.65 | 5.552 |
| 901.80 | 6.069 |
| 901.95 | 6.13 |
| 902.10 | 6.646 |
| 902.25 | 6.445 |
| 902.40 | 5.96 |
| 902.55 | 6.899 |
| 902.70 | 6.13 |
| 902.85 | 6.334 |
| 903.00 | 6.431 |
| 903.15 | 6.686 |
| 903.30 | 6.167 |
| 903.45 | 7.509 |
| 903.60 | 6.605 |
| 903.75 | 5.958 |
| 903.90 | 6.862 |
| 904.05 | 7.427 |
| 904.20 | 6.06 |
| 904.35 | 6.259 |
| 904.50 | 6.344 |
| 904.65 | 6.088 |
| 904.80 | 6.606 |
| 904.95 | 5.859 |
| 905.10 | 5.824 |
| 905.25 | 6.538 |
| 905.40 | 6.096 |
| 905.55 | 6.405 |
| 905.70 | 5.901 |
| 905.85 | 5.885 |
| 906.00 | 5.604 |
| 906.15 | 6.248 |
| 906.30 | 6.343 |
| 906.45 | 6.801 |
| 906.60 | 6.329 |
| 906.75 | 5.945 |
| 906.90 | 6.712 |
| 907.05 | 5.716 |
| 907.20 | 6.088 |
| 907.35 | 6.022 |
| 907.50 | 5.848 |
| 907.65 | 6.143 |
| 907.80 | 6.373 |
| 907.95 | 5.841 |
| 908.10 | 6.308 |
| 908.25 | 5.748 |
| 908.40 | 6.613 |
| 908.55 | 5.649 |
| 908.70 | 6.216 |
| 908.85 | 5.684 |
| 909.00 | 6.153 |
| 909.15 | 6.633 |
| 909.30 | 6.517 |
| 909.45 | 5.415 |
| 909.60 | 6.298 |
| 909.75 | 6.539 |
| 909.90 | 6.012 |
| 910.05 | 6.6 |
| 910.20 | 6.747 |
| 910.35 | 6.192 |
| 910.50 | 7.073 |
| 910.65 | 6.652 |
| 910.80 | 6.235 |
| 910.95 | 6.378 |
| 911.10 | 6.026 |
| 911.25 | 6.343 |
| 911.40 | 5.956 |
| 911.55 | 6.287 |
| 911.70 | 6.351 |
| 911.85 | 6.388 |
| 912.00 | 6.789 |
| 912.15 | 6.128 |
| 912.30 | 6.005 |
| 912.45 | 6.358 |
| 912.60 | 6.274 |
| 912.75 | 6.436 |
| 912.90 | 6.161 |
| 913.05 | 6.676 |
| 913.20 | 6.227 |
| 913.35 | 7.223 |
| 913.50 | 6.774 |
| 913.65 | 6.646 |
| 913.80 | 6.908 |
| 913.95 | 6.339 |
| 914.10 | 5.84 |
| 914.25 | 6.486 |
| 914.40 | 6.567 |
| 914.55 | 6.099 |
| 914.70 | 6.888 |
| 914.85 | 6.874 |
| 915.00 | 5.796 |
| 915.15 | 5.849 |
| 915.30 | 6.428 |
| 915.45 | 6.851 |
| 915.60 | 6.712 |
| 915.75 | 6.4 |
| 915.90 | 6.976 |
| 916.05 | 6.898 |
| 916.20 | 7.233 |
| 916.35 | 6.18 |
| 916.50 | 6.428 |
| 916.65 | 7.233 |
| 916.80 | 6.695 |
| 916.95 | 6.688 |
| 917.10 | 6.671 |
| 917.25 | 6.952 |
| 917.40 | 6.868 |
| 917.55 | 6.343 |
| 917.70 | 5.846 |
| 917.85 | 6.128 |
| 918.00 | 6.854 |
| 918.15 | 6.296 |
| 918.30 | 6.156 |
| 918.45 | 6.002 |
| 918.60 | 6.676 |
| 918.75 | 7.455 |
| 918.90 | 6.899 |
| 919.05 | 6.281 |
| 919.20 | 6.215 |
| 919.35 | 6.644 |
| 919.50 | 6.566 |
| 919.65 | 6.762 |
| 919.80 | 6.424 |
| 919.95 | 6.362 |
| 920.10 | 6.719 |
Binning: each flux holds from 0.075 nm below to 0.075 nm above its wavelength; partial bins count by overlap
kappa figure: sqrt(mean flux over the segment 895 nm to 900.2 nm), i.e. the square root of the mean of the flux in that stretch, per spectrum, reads 2.52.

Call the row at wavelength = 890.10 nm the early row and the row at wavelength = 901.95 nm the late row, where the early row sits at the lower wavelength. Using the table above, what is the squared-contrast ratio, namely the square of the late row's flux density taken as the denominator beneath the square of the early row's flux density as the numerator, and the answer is 0.97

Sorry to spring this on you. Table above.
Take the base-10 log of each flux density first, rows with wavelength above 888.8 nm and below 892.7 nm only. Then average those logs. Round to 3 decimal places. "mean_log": 0.791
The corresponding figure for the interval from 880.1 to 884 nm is 0.773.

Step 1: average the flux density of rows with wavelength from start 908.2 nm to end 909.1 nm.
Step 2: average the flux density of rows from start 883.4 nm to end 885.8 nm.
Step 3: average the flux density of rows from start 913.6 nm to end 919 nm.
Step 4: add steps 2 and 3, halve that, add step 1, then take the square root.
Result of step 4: 3.52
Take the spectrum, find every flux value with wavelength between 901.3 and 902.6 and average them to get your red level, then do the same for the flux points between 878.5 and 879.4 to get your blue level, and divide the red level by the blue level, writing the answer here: 1.06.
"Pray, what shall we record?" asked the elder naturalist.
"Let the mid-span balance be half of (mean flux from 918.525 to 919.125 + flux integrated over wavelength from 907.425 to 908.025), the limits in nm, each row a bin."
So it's 5.23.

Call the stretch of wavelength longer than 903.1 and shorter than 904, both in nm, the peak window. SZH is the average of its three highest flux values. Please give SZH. 7.02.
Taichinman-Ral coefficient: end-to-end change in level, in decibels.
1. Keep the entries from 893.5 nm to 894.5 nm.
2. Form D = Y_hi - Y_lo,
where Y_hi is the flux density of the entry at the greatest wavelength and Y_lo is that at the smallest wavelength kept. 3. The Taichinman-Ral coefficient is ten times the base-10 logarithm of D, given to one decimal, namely -4.4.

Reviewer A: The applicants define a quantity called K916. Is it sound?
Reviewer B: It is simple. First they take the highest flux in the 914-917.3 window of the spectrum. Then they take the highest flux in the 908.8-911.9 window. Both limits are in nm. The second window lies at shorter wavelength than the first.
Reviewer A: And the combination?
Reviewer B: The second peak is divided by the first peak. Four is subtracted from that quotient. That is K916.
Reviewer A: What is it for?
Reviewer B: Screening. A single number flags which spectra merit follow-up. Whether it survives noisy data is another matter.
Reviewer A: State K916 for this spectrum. -3.02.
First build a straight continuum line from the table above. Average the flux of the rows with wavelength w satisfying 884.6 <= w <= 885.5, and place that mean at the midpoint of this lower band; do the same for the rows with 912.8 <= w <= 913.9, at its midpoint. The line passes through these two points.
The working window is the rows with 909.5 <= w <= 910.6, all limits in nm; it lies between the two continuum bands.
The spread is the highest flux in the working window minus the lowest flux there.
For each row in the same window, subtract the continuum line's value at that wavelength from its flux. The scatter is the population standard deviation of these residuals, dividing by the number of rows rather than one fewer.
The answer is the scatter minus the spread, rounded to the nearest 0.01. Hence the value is -0.73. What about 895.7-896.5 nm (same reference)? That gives -1.20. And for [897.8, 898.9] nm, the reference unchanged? -0.79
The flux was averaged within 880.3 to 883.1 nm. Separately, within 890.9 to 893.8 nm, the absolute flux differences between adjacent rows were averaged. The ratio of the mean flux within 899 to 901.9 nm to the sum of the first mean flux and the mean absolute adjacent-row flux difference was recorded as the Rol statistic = 0.949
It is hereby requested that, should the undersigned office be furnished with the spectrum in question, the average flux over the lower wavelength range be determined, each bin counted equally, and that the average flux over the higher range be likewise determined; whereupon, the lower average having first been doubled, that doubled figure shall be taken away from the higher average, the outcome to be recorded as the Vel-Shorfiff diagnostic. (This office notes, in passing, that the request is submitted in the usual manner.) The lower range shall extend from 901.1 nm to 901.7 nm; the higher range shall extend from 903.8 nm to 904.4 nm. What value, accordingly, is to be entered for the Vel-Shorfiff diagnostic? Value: -5.4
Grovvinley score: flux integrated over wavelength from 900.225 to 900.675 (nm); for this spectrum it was 2.60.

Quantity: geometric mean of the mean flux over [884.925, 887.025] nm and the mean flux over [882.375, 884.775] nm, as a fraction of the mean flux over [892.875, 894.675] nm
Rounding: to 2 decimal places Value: 0.91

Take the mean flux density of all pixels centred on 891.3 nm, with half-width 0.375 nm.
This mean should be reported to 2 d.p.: 6.38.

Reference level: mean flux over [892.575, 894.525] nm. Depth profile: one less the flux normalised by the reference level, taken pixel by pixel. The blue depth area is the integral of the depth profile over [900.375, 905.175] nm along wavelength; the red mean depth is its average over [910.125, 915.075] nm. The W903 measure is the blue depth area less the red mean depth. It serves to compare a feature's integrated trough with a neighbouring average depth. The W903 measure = 0.25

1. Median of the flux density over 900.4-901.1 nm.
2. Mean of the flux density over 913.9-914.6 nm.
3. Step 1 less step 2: -0.6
